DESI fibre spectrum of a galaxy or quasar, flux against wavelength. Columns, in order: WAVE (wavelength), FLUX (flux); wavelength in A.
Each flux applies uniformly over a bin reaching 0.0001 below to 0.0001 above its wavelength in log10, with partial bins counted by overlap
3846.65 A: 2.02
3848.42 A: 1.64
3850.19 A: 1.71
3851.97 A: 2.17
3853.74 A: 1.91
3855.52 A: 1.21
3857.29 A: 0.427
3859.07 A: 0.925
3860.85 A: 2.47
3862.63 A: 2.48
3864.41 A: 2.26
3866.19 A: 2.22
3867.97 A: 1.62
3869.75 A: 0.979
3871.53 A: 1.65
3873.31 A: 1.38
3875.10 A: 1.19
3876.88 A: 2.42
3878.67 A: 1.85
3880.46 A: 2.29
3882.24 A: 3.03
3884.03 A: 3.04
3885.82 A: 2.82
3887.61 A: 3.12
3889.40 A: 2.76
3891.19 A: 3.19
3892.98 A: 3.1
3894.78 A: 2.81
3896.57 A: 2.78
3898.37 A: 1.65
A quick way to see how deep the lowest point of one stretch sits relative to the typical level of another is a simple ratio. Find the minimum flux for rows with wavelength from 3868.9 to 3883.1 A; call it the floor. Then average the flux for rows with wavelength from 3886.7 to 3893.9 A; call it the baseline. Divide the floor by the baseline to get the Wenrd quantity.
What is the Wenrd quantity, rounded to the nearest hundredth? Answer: 0.32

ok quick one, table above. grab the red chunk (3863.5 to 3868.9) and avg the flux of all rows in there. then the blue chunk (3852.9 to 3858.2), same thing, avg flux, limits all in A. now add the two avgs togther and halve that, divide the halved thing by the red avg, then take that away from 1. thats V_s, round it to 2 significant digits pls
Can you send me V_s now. 0.21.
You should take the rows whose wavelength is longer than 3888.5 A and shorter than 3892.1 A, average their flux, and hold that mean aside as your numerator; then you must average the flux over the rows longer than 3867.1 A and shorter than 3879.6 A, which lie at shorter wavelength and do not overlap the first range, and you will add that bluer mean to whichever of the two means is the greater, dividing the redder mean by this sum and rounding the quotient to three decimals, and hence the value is 0.653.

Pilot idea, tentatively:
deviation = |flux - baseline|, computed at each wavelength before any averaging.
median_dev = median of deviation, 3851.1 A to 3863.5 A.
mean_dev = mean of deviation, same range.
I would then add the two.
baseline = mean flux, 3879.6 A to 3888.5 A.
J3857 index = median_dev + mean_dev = 2.2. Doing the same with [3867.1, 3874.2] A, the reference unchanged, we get 2.8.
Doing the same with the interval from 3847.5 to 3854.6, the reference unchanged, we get 2.1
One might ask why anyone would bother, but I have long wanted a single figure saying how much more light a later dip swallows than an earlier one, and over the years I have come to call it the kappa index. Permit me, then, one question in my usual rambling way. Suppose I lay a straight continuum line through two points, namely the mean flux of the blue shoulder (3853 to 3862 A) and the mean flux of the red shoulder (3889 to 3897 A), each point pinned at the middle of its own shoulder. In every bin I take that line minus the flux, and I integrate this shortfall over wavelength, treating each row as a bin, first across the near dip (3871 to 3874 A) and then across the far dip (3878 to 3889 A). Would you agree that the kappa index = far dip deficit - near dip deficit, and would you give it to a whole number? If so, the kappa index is -4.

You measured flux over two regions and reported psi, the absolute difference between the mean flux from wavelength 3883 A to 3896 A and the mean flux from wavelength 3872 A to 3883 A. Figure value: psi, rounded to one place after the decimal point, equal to 1.0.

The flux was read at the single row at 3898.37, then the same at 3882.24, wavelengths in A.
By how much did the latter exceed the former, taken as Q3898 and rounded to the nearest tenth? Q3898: 1.4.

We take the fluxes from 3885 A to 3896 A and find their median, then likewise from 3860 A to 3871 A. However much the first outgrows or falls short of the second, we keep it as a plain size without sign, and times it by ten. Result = 7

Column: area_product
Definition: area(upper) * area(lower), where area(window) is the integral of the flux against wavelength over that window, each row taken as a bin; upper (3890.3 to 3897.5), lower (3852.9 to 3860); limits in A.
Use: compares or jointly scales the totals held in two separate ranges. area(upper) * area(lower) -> 169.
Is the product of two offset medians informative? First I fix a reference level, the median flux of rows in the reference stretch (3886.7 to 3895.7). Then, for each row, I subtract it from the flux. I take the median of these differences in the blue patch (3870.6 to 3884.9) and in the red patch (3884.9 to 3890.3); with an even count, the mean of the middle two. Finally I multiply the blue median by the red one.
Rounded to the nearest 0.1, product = 0.3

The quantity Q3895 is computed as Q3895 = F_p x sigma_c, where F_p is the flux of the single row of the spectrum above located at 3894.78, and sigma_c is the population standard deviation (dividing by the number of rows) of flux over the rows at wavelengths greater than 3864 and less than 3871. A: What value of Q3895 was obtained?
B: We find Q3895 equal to 1.5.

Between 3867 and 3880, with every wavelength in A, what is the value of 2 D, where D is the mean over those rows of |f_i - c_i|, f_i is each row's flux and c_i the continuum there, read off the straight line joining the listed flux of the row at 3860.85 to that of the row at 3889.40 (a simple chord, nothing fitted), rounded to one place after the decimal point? 2.0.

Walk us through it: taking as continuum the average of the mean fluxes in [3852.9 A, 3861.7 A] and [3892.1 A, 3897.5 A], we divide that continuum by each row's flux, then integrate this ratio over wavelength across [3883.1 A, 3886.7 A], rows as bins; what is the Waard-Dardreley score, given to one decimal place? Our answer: 2.6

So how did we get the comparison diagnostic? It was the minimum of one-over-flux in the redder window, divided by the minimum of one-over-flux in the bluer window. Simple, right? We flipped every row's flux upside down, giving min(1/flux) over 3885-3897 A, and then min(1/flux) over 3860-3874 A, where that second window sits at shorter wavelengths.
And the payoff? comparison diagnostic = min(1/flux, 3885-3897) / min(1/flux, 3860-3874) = 0.78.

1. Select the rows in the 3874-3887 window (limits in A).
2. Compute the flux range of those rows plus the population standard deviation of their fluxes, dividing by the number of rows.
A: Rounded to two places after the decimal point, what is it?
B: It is 2.48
